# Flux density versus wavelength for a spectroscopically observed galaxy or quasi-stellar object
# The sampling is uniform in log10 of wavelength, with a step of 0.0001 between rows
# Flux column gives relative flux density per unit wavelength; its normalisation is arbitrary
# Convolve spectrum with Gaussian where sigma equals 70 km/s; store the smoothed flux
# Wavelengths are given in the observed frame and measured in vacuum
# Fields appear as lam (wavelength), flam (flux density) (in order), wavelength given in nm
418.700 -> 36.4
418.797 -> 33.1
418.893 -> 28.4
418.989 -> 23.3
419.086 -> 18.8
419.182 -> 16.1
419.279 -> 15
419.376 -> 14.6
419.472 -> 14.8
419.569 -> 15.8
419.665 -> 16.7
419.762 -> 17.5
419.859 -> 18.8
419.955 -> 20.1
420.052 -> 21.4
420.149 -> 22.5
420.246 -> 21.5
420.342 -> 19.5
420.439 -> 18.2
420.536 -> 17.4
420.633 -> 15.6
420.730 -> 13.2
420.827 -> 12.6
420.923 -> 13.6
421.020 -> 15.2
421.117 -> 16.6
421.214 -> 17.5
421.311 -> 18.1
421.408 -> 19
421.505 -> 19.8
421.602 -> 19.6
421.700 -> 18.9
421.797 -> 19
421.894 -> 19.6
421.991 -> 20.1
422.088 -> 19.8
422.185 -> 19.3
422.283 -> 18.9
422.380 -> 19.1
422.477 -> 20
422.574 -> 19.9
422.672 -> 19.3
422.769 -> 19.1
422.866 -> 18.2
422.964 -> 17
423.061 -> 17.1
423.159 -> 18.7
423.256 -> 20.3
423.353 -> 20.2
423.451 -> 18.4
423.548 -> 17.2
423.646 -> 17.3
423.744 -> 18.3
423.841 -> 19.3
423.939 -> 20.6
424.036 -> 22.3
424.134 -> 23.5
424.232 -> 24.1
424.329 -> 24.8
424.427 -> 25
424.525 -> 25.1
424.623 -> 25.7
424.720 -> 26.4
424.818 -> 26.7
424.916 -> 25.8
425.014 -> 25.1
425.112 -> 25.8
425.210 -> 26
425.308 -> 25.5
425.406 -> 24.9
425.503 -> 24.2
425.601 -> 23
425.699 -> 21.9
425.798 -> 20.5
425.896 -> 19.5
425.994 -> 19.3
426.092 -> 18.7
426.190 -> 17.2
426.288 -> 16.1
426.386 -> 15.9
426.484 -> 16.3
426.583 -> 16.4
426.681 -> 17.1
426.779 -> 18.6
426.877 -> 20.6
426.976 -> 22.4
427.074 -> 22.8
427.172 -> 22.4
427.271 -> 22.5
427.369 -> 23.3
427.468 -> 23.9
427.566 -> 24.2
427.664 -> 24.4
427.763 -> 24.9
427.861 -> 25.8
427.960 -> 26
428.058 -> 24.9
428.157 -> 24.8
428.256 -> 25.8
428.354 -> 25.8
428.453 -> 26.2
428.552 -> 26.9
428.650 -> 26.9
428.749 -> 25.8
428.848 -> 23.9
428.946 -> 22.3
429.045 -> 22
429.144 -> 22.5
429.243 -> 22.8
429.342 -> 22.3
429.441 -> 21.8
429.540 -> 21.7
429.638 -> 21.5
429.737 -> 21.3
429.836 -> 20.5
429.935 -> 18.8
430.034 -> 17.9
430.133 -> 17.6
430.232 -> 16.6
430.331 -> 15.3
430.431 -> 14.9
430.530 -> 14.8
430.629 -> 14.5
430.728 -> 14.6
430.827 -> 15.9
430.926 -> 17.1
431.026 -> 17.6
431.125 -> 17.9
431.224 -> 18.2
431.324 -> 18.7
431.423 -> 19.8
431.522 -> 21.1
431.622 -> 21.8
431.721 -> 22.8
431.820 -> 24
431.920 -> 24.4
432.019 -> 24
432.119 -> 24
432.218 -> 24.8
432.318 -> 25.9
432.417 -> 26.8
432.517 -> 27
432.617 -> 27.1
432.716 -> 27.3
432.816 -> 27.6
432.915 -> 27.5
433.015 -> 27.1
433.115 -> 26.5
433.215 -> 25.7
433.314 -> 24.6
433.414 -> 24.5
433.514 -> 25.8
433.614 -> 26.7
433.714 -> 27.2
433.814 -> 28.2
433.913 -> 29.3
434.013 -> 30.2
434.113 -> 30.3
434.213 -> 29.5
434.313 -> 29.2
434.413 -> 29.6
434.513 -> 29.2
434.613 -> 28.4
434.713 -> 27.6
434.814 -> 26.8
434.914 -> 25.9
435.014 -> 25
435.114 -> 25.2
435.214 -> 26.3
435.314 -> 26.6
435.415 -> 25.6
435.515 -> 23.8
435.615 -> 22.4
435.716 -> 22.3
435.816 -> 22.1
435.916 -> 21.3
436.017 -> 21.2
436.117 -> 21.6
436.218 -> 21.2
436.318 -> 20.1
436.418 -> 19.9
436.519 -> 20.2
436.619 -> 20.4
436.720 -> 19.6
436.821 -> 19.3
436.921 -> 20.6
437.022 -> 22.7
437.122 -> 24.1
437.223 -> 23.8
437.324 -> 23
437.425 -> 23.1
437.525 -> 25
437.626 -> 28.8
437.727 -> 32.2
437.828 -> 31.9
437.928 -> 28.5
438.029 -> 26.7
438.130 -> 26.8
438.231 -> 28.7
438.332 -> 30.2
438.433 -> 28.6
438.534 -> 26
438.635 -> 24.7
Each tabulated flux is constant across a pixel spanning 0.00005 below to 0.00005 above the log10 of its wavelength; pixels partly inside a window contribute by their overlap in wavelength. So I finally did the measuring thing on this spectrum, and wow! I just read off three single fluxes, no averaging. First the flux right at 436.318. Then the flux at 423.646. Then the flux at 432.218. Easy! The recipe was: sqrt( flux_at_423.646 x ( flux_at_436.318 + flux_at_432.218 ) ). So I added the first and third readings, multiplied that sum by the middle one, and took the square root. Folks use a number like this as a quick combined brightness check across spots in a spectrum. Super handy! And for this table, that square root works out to 28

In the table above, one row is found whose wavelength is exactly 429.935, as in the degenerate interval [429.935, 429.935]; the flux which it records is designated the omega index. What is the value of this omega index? 18.8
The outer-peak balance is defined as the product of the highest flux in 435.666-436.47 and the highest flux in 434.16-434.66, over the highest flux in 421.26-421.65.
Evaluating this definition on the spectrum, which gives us 33.3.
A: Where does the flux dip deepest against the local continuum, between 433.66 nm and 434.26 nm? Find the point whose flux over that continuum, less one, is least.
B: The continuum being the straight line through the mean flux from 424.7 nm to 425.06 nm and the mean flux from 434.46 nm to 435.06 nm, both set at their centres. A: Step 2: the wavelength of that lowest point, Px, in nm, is 433.714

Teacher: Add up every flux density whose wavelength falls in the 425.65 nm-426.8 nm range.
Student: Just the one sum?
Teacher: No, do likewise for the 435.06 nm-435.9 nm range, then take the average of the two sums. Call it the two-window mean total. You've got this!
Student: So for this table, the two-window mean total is 206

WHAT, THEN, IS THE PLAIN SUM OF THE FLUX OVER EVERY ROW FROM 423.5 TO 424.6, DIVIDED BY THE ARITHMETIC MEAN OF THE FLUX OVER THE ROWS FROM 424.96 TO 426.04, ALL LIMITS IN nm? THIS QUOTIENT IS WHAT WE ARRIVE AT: 10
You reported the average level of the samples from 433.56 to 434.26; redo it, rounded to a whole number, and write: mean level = 29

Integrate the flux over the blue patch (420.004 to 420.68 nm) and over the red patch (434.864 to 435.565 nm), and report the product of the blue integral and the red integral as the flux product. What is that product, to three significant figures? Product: 235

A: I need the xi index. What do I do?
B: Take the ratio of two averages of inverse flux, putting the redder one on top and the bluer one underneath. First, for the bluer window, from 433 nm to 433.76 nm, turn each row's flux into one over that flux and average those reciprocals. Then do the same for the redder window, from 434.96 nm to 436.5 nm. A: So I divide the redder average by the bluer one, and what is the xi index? 1.1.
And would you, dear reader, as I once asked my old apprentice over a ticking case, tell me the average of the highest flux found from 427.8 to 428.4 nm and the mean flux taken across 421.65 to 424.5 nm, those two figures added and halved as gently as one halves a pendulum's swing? 22.9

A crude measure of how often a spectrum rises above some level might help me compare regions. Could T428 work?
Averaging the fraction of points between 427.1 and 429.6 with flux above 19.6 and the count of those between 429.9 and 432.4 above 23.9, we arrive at 3.5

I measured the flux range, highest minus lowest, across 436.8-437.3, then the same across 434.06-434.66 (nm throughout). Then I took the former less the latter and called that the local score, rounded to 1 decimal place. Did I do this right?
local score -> 2.9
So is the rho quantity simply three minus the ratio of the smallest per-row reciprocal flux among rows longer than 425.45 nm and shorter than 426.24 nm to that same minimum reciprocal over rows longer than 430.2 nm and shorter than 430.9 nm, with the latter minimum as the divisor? 2.31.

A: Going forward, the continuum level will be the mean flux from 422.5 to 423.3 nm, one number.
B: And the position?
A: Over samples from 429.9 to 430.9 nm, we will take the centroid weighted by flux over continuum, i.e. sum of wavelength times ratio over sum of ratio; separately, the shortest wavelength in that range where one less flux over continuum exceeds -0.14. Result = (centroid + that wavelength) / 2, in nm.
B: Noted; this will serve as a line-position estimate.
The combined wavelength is 430.15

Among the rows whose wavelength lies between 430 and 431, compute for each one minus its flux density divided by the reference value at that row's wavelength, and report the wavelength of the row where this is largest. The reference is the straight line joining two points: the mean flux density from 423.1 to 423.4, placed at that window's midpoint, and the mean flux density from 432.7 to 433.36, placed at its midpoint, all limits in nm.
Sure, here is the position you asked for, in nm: 430.629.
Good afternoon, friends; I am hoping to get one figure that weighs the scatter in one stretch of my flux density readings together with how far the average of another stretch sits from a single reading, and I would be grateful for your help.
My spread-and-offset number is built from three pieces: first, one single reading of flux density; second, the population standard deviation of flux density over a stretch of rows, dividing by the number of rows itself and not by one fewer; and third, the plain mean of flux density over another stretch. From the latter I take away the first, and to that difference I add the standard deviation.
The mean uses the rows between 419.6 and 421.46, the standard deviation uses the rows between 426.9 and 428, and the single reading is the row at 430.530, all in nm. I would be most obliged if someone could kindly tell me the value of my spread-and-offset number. 4.1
